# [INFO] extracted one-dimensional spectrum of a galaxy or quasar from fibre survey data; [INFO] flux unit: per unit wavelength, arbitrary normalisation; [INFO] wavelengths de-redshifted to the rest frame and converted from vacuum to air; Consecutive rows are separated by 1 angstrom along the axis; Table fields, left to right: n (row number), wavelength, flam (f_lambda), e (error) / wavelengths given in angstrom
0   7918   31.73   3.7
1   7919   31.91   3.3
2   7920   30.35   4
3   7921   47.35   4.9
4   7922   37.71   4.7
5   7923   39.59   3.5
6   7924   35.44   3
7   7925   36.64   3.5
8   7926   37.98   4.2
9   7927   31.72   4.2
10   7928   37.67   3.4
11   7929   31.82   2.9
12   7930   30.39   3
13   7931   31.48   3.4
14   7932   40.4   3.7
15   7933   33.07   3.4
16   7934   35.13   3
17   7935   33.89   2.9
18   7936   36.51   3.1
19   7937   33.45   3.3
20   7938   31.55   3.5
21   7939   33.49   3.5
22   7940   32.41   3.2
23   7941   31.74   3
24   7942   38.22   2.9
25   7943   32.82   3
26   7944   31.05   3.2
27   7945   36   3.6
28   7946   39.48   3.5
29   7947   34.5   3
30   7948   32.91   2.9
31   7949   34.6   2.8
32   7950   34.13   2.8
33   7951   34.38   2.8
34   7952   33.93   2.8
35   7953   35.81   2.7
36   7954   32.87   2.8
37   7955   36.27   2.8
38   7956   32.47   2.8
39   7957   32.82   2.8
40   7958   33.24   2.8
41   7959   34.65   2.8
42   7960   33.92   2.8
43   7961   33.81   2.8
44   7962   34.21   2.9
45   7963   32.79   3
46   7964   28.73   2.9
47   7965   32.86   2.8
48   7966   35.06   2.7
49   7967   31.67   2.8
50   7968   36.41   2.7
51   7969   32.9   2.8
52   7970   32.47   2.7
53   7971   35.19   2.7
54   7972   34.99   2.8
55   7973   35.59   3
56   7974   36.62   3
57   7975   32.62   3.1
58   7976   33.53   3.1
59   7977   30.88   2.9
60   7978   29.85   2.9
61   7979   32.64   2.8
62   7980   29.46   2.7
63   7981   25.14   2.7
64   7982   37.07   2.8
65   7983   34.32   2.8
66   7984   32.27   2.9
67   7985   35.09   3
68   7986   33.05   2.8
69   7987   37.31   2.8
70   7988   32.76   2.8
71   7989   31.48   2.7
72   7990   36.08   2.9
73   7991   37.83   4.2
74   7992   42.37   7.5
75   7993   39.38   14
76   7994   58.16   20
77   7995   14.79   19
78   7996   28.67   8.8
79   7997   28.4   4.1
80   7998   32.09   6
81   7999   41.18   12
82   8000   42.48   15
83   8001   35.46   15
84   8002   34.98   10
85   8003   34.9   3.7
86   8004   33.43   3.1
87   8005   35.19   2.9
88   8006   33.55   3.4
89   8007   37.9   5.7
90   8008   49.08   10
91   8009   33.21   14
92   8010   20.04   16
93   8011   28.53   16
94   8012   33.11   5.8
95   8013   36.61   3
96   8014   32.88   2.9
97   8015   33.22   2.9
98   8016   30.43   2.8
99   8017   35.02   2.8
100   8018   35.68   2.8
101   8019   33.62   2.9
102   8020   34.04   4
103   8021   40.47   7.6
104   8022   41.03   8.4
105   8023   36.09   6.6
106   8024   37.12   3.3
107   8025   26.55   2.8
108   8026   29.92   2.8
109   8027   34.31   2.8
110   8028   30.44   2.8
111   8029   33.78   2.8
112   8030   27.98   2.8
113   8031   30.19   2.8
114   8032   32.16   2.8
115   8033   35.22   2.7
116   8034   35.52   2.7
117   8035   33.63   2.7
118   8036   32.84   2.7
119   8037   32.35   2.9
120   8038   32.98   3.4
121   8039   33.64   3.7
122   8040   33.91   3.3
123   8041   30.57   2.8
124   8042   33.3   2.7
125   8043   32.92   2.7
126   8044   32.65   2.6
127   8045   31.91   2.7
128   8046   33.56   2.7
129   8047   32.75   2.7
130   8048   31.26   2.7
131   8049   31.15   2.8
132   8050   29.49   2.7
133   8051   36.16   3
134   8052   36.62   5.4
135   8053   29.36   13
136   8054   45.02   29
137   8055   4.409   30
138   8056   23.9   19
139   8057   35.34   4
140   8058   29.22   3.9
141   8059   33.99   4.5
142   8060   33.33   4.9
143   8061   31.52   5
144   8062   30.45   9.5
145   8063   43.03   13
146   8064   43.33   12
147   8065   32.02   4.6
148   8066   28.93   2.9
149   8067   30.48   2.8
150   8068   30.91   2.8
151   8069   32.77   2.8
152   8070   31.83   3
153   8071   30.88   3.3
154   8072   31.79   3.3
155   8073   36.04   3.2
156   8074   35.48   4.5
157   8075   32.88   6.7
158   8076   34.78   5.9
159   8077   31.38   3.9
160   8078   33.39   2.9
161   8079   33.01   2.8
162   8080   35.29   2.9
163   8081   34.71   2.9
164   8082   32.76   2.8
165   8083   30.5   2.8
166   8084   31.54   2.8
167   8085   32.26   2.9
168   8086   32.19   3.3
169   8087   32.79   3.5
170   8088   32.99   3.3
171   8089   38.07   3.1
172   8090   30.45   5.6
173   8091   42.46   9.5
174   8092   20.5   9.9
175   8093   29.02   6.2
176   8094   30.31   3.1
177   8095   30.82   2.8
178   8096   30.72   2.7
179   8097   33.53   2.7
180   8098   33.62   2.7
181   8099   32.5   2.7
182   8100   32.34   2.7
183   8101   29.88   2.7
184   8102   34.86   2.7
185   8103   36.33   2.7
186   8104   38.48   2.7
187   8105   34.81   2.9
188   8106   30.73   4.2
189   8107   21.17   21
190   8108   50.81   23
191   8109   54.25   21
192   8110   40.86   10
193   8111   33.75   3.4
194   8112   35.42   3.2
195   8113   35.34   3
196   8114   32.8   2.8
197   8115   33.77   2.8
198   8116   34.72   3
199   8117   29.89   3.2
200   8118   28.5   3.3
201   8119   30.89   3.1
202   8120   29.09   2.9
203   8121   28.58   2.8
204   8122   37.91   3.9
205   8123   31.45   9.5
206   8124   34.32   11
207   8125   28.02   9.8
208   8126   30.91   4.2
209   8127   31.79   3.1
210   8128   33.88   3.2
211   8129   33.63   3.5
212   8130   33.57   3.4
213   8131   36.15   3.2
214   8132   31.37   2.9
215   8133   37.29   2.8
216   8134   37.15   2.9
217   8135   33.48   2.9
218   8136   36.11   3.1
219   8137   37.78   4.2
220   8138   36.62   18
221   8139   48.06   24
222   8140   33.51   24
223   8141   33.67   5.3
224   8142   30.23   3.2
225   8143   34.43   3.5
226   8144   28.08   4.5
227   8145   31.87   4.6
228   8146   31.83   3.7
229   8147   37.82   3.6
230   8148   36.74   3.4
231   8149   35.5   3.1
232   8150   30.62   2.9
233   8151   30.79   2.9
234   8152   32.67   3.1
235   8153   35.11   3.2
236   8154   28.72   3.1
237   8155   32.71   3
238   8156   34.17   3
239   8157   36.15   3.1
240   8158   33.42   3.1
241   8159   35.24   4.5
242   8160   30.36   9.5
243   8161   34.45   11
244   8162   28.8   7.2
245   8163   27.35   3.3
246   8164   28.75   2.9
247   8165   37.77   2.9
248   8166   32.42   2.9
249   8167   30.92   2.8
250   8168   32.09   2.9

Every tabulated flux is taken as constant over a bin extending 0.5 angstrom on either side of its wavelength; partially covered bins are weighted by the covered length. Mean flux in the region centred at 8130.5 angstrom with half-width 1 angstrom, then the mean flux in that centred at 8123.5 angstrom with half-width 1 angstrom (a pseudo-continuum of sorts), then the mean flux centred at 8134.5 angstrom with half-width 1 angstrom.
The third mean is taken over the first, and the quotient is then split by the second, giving 0.031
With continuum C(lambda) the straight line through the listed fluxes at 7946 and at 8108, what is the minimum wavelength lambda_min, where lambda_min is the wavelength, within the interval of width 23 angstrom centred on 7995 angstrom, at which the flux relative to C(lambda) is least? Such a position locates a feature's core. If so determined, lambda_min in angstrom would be 7995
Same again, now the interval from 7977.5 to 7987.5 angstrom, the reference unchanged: 7981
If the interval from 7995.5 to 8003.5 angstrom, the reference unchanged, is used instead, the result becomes 7997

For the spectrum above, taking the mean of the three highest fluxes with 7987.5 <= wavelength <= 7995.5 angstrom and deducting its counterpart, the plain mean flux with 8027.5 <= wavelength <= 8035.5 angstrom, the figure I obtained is 14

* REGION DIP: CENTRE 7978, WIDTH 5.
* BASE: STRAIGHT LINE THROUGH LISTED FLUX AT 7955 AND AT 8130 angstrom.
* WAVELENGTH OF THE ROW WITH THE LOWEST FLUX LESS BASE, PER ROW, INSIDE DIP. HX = 7980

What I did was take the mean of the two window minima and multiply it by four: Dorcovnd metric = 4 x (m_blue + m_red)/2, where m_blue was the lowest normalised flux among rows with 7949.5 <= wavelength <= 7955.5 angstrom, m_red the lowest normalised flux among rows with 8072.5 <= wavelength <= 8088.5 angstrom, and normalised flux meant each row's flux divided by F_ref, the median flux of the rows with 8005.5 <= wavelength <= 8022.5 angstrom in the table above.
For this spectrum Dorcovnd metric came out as 3.8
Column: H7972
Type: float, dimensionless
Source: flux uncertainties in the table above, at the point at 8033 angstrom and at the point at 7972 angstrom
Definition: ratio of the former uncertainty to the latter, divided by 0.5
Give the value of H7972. 1.9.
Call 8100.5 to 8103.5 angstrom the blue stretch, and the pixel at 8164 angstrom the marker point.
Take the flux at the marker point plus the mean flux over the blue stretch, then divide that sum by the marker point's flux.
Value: 2.17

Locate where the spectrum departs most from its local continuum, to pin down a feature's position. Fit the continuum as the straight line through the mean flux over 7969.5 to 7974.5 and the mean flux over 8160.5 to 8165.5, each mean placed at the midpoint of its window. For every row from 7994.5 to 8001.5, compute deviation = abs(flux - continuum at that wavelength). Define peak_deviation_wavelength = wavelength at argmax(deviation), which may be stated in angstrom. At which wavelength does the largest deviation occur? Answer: 7995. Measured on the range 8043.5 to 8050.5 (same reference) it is 8050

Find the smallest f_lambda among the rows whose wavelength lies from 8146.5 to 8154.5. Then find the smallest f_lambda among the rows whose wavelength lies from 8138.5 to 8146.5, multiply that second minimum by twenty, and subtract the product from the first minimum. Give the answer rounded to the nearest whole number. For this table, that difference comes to -533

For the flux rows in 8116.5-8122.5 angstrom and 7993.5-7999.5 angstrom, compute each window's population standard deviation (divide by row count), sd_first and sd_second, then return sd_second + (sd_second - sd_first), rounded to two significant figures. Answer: 23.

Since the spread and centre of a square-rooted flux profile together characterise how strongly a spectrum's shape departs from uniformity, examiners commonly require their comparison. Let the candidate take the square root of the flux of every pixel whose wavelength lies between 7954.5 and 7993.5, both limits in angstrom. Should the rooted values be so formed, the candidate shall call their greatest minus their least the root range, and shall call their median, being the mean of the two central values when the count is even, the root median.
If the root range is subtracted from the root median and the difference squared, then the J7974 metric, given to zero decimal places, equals 18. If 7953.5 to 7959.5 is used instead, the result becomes 29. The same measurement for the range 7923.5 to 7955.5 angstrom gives 25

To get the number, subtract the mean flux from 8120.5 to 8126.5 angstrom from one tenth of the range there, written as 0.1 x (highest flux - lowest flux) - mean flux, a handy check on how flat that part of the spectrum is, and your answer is -30.9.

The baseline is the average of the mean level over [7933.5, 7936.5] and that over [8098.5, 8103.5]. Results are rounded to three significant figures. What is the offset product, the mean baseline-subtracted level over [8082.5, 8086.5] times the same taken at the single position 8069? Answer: 3.60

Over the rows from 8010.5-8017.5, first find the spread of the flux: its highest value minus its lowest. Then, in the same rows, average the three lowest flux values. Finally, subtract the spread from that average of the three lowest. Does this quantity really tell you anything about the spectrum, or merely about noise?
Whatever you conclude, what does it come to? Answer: 22.5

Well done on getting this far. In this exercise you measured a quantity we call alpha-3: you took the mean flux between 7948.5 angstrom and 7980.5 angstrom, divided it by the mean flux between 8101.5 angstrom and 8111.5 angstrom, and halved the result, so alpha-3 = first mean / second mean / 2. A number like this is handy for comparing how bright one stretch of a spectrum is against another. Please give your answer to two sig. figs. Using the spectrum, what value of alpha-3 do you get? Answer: 0.45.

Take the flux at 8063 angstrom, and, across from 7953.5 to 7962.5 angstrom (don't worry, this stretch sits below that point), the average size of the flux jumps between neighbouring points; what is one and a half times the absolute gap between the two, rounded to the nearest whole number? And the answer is 63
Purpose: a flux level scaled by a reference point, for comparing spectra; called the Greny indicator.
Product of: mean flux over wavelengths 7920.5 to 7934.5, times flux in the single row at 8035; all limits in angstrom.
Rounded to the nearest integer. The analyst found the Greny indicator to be 1216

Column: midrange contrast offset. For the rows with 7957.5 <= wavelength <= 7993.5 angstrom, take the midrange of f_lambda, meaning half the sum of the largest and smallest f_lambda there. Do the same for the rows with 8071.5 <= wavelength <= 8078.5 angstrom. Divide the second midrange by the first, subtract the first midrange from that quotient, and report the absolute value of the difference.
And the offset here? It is 32.8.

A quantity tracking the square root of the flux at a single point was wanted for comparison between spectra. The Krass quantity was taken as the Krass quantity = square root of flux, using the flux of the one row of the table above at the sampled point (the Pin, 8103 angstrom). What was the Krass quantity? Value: 6.03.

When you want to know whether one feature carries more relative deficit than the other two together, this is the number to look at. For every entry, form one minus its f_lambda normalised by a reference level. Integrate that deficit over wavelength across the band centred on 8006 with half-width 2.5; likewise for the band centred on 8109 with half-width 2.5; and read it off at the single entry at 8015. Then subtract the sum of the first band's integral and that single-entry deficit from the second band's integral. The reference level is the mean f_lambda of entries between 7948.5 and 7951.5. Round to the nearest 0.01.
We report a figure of -0.37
